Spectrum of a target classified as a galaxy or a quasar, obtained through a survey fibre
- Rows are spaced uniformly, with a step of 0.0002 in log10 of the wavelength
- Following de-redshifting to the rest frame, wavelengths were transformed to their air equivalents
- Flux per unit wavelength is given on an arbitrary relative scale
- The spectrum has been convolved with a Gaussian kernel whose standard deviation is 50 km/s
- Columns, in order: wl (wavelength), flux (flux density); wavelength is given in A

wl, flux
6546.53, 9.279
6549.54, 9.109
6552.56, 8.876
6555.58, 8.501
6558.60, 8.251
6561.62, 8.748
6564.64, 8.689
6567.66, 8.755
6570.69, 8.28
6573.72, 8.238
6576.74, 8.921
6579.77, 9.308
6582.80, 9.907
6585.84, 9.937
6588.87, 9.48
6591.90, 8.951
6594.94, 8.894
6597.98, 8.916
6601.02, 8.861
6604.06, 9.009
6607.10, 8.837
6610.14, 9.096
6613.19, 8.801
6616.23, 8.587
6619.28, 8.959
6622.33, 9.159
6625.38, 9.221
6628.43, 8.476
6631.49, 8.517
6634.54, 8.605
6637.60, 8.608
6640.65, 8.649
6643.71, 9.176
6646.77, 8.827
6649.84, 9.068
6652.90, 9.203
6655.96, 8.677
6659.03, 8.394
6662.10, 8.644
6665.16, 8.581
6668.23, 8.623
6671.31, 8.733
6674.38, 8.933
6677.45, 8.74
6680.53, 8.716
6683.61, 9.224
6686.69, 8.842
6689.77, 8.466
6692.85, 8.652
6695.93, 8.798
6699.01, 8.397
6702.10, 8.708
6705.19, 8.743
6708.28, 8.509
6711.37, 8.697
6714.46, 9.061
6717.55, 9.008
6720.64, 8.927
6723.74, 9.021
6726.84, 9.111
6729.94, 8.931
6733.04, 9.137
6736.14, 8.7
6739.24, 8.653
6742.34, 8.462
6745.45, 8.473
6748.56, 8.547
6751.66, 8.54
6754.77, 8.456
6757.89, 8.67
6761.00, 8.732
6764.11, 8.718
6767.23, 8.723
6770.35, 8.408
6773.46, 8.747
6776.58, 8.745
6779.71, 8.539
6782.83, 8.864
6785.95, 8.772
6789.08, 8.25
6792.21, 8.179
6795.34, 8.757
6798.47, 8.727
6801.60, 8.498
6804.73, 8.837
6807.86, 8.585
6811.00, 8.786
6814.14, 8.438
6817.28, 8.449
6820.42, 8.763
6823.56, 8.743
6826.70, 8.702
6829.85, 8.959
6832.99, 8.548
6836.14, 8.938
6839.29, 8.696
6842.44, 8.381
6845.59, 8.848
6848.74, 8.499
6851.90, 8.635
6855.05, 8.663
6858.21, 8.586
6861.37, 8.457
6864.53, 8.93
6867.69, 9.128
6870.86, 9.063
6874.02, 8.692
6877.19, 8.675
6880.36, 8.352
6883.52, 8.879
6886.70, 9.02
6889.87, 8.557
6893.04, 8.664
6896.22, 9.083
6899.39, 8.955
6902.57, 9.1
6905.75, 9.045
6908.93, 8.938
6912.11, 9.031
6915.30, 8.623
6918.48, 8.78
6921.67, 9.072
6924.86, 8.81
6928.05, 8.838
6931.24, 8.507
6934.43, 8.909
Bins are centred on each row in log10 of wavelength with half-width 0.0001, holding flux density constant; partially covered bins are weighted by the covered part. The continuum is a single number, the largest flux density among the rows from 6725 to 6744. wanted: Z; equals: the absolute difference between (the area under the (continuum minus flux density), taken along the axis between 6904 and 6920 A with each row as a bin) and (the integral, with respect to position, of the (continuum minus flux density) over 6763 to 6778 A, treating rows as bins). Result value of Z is 3.0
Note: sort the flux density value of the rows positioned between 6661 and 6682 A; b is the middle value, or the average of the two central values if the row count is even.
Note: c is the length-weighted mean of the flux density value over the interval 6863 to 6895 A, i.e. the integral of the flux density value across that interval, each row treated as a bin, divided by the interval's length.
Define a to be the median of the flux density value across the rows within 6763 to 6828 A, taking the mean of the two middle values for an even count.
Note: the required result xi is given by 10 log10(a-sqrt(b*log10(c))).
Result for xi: 7.67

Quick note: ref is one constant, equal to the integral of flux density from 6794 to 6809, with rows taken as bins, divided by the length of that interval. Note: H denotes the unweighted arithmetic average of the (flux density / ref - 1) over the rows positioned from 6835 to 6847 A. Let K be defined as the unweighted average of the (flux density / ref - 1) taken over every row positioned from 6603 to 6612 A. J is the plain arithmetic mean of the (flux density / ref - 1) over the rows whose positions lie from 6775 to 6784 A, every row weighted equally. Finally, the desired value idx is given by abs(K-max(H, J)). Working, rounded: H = 0.003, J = 0.003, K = 0.034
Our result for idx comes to 0.030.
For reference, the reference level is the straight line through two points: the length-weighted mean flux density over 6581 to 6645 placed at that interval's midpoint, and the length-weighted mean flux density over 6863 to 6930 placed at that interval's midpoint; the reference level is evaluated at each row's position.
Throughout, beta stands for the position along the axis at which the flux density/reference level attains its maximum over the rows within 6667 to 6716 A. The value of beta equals 6683.61 A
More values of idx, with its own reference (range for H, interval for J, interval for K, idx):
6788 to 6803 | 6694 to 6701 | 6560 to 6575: 0.006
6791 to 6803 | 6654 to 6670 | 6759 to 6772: 0.007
